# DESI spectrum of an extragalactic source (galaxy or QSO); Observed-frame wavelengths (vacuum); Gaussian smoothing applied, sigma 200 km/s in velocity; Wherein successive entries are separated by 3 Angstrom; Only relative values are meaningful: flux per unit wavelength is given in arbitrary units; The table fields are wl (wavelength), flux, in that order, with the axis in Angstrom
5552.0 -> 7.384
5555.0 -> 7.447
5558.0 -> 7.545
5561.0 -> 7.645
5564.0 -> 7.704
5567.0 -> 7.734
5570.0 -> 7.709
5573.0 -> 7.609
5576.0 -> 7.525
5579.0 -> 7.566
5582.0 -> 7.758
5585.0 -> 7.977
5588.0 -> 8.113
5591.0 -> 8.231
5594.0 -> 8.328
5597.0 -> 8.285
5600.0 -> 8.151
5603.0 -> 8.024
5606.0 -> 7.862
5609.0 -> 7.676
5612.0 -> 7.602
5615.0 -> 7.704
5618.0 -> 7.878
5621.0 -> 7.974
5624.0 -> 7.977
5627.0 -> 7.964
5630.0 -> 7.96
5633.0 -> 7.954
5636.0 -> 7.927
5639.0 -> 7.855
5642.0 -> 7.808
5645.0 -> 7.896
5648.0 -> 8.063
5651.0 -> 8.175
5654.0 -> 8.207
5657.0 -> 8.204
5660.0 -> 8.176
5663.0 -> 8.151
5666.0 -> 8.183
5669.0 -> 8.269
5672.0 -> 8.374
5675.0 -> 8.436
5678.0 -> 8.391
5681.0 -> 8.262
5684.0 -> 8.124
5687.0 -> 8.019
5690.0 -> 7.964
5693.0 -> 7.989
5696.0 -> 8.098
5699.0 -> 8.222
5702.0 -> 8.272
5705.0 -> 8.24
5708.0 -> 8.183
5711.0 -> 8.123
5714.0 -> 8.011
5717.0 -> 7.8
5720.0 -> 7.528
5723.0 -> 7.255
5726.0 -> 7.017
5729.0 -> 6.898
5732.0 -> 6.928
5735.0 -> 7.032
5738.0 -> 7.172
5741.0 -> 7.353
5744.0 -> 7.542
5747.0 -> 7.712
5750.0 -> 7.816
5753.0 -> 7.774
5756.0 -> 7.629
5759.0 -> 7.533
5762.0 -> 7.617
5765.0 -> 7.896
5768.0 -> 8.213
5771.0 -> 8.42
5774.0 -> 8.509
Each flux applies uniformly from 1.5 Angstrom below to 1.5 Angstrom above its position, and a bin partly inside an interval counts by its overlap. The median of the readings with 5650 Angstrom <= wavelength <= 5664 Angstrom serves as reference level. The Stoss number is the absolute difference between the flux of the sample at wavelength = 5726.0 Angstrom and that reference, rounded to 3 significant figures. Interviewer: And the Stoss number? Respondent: 1.16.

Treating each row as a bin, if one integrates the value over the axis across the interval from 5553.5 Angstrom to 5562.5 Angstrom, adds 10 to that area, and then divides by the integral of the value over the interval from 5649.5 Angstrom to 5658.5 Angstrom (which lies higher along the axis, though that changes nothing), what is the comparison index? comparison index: 1.06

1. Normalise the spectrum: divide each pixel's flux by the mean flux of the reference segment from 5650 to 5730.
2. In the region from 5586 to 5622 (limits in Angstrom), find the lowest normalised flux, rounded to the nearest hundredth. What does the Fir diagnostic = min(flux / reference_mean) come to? 0.95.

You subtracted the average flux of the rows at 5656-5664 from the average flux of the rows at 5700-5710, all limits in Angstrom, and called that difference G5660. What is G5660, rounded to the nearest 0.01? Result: 0.05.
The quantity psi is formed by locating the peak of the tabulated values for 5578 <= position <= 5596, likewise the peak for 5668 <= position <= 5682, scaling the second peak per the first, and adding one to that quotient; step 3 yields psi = 2.01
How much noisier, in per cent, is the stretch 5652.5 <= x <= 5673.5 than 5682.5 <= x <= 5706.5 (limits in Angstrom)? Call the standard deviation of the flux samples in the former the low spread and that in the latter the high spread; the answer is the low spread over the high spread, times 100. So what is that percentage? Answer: 63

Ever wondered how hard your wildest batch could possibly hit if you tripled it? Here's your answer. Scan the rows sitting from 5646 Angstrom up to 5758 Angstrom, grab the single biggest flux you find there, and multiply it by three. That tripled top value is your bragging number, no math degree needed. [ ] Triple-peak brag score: 25.3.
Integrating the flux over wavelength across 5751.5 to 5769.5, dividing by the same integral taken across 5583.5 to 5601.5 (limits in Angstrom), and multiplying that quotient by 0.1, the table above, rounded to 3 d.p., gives 0.095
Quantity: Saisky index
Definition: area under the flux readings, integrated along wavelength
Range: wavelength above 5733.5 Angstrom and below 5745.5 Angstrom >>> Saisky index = 87.3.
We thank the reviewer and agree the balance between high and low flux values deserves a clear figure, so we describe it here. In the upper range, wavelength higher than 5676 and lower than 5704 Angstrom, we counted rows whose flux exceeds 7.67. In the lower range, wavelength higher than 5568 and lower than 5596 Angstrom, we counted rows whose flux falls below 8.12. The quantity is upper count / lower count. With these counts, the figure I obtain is 1.3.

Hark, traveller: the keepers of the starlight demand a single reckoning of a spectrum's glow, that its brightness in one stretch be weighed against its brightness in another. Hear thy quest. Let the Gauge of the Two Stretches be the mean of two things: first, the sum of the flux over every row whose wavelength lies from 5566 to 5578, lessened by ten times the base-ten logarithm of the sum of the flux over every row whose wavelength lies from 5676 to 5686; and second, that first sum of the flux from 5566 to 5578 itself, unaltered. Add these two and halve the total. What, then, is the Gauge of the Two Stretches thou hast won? 24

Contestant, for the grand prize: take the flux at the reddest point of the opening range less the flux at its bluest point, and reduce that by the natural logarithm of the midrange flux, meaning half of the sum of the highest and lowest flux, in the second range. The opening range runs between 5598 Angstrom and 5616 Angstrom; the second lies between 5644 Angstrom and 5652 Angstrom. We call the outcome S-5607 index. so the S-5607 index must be -2.53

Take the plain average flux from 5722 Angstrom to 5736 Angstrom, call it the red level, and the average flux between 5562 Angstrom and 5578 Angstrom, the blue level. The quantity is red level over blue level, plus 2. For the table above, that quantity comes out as 2.92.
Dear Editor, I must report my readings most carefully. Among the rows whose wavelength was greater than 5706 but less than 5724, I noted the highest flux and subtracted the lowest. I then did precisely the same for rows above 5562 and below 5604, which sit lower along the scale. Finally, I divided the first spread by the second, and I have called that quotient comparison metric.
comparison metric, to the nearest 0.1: 1.2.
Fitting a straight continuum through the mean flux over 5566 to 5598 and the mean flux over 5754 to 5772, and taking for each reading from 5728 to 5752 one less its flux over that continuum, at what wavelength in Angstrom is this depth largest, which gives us 5729.0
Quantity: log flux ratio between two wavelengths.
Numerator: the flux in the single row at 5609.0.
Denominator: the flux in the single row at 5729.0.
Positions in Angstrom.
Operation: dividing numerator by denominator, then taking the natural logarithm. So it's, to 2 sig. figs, 0.11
